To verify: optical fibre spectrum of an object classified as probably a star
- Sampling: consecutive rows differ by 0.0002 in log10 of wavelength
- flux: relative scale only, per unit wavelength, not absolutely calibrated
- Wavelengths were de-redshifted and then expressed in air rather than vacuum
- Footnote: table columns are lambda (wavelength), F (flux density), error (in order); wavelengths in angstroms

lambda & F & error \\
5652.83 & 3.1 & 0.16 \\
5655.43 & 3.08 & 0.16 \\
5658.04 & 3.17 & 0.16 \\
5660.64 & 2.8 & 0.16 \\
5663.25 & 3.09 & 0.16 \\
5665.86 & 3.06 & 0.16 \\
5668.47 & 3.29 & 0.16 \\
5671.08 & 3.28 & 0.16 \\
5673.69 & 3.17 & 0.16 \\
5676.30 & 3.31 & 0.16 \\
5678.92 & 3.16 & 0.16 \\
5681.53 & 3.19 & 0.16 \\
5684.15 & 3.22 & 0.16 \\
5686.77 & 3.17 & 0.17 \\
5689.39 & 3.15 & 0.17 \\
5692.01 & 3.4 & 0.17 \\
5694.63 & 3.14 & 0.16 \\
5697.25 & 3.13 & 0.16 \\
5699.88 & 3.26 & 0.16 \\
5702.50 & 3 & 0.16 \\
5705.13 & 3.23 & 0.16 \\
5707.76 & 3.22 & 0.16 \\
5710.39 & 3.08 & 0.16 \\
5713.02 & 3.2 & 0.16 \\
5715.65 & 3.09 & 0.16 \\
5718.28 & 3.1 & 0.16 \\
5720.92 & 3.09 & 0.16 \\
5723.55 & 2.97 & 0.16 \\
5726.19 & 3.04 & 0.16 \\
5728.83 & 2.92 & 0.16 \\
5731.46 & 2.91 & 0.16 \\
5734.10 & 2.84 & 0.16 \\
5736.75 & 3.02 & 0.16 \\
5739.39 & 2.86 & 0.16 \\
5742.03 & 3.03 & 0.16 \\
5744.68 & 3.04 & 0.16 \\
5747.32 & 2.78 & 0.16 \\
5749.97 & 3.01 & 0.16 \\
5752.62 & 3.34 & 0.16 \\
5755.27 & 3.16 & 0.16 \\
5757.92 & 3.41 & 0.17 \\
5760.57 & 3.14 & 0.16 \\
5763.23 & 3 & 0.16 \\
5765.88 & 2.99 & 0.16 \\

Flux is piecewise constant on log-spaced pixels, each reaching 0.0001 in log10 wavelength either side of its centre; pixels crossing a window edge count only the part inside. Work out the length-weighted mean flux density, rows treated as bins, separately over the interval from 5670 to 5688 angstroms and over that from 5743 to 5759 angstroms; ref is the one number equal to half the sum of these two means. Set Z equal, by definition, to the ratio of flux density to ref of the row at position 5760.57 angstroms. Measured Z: 0.99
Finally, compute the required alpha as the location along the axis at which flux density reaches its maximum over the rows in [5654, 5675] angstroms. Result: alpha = 5668.47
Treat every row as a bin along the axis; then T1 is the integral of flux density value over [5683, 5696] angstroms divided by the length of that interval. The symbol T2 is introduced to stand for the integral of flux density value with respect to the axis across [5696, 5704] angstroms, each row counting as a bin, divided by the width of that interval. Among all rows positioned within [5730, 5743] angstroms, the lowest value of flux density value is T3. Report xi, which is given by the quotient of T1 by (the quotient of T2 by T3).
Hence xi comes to 2.92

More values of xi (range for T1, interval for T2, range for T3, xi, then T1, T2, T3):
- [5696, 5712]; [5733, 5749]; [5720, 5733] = 3.13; 3.15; 2.93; 2.91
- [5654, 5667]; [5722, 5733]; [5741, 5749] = 2.85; 3.04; 2.96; 2.78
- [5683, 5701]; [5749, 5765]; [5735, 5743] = 2.89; 3.21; 3.18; 2.86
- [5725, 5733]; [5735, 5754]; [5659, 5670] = 2.75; 2.95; 3.01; 2.8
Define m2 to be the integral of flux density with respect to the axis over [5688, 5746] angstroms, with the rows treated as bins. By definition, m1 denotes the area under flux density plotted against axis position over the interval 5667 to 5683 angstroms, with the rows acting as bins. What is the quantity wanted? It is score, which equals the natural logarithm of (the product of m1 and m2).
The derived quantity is 9.1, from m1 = 52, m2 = 179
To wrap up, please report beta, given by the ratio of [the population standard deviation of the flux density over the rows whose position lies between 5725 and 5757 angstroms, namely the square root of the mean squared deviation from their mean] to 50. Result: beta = 0.0029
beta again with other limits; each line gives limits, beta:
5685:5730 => 0.0023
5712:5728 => 0.0014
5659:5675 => 0.0033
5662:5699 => 0.0018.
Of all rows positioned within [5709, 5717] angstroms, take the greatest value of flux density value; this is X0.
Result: 3.2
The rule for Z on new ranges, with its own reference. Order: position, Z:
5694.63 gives 0.99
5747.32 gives 0.88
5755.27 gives 1.00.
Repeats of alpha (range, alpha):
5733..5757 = 5752.62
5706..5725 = 5707.76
